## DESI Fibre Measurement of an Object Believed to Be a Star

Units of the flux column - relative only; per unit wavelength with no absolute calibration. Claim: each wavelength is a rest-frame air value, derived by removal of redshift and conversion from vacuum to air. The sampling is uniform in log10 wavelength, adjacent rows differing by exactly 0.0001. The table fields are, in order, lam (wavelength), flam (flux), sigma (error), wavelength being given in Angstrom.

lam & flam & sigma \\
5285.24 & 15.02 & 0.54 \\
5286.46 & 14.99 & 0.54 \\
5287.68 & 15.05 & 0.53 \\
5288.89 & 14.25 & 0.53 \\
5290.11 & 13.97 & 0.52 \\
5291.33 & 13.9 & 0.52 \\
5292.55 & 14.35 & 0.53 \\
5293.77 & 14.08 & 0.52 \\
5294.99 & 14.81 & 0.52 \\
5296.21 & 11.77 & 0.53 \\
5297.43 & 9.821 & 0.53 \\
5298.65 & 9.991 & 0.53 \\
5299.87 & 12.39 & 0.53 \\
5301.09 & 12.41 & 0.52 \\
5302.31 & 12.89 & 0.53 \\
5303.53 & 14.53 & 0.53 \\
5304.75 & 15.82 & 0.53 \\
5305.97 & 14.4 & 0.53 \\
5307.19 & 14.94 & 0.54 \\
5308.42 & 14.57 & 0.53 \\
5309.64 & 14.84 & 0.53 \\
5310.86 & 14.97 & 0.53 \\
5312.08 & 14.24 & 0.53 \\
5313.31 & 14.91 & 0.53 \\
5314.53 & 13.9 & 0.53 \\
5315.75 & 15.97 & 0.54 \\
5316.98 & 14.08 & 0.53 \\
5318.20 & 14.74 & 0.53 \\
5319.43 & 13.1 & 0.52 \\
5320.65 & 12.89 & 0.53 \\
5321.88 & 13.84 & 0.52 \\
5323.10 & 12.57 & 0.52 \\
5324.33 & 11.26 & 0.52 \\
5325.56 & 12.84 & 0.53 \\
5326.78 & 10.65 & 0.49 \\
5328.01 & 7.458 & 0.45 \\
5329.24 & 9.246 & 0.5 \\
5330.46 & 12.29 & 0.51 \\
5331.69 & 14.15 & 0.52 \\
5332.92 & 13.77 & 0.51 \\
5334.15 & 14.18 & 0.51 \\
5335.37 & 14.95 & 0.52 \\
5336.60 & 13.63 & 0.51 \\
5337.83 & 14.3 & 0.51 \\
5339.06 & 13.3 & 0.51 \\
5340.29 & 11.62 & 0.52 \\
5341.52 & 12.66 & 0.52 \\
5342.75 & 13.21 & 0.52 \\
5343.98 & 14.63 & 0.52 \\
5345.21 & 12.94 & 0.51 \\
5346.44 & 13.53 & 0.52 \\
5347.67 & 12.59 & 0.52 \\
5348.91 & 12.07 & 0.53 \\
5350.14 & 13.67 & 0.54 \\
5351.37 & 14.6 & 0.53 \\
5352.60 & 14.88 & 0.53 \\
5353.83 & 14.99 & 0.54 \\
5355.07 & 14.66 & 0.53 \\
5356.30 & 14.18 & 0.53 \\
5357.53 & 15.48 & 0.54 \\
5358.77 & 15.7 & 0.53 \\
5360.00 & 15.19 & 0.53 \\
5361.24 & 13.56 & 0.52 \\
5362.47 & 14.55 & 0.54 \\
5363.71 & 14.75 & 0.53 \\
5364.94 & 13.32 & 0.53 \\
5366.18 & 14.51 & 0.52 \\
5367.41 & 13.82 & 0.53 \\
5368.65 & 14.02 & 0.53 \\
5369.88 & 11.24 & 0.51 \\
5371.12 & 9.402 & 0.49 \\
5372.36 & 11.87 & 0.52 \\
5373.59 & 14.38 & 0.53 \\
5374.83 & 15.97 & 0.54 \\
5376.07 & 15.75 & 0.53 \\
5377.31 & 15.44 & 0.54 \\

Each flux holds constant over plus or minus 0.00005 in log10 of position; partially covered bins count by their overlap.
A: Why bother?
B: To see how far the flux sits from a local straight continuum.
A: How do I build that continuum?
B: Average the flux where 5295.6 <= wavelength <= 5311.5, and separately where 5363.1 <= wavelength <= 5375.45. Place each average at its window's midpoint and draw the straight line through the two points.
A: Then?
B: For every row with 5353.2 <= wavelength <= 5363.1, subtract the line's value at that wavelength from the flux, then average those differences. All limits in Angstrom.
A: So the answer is 1.5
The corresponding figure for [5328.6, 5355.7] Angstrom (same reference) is 0.1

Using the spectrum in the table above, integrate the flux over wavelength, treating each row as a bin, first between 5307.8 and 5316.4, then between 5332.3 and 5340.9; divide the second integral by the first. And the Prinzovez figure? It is 0.93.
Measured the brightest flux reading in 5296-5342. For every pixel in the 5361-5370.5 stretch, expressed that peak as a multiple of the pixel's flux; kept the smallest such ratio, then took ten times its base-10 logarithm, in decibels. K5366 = 0.35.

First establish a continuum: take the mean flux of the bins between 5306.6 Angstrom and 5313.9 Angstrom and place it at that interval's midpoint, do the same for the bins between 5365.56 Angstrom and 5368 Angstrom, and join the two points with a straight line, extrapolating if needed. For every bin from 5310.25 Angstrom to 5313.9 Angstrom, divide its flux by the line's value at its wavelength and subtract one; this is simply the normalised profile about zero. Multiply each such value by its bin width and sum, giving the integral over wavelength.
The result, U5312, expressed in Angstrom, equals 0.00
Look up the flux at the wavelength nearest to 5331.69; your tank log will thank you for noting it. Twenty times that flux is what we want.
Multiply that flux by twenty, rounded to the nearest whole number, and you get 283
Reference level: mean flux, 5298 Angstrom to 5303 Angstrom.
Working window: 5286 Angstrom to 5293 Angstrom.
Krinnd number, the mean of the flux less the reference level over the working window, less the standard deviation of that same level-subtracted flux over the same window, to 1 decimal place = 2.0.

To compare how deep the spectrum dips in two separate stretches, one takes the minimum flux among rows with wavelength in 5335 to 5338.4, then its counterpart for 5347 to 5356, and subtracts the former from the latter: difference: -1.6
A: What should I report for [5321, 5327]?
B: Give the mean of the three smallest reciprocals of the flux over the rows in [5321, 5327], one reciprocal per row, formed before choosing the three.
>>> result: 0.0766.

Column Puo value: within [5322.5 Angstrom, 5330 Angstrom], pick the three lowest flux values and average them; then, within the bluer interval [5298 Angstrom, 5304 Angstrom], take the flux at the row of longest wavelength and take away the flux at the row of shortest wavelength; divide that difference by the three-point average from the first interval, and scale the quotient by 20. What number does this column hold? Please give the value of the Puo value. 10.0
